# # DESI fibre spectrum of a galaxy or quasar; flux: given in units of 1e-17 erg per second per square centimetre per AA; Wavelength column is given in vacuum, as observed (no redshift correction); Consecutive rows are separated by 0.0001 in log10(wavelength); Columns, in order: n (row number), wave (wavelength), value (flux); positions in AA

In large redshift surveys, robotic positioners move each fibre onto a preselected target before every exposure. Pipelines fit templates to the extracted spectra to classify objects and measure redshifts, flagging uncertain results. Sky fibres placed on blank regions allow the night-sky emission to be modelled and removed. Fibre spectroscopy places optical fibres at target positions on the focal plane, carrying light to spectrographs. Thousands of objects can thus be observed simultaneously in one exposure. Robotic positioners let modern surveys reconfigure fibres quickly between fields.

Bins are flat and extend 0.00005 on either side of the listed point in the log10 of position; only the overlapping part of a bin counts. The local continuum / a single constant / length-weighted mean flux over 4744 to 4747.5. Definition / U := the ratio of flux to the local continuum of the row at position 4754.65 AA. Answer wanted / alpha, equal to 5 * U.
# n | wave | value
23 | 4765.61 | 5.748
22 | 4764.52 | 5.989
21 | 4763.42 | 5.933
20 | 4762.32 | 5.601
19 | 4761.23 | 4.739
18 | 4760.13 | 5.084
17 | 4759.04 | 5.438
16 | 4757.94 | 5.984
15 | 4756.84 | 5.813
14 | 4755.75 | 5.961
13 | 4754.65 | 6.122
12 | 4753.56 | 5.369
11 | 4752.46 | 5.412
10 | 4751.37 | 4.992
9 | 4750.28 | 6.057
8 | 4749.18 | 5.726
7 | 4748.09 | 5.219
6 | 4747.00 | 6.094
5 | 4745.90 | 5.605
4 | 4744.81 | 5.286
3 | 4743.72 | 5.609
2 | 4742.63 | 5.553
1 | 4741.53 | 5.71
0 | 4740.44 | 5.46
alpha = 5.4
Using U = 1.08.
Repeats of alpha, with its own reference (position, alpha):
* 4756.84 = 5.1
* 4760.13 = 4.5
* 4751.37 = 4.4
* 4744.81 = 4.7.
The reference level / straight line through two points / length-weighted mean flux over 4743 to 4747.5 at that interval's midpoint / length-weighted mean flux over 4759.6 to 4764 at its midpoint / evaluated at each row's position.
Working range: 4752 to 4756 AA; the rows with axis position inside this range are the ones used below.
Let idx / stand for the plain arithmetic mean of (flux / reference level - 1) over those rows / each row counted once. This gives 0.043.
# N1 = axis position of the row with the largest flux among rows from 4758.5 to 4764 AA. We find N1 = 4763.42 AA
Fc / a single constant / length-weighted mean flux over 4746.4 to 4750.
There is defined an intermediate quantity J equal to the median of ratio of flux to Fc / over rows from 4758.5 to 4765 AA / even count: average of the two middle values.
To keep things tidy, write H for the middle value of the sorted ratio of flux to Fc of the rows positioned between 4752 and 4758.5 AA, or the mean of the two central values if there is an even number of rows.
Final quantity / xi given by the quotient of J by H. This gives 0.94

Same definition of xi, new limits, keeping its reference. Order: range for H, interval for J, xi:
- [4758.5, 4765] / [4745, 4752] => 1.03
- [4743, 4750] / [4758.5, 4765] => 0.98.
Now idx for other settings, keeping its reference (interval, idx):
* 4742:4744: -0.017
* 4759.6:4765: 0.026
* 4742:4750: -0.008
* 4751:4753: -0.057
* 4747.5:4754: -0.014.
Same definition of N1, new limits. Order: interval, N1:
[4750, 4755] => 4754.65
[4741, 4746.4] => 4741.53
